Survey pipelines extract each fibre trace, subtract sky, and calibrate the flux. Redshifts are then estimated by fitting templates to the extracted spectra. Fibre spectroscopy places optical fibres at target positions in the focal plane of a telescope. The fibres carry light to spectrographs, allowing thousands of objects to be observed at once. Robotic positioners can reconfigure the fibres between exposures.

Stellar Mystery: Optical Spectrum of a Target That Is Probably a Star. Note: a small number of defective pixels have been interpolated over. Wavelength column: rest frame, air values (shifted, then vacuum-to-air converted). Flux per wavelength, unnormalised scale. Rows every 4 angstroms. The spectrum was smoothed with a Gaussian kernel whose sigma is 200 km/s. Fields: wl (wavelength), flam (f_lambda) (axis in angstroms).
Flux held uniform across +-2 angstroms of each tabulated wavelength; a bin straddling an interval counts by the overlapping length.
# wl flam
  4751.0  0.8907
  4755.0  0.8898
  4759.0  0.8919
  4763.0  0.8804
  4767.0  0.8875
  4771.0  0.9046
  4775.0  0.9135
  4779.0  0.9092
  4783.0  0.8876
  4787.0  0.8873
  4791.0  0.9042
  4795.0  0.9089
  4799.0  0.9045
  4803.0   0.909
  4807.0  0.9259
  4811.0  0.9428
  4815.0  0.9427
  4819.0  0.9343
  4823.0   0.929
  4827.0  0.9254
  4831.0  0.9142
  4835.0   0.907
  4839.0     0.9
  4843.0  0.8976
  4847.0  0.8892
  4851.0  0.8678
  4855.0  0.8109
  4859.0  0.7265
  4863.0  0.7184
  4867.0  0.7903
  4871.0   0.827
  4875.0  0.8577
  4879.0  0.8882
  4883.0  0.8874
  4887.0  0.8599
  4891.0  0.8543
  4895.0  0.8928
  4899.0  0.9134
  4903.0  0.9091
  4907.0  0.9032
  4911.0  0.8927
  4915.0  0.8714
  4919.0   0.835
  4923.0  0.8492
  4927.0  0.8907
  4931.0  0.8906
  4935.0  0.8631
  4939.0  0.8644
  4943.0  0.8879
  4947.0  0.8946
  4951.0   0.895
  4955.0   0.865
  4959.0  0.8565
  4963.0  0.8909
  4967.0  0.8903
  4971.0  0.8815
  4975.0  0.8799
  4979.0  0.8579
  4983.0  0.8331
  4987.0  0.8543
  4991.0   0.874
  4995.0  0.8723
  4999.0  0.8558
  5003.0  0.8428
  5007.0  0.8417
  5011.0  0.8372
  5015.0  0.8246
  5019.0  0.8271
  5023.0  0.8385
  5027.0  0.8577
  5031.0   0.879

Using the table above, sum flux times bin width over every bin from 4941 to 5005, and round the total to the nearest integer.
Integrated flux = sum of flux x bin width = 56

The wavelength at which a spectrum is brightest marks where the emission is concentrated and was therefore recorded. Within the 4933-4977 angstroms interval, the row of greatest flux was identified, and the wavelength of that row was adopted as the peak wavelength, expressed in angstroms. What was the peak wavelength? 4951.0 angstroms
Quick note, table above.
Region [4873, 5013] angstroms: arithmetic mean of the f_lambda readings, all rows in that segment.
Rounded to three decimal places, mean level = 0.872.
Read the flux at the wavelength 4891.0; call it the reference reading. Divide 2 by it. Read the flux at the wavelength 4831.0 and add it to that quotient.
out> 3.26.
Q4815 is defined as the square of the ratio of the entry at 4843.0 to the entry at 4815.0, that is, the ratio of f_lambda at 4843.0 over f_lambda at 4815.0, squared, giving 0.91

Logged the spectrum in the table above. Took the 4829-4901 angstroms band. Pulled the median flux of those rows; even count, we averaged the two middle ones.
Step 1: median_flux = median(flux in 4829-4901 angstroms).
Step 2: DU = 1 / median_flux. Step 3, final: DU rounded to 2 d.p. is 1.14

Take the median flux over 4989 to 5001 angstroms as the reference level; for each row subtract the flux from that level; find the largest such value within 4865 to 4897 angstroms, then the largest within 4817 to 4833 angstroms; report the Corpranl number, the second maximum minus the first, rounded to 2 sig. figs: -0.12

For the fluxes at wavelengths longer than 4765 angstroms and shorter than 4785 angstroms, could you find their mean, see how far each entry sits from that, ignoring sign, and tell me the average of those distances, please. 0.010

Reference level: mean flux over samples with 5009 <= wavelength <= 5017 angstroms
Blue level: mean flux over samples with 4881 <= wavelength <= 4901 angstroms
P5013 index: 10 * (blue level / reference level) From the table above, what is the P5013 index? 10.6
